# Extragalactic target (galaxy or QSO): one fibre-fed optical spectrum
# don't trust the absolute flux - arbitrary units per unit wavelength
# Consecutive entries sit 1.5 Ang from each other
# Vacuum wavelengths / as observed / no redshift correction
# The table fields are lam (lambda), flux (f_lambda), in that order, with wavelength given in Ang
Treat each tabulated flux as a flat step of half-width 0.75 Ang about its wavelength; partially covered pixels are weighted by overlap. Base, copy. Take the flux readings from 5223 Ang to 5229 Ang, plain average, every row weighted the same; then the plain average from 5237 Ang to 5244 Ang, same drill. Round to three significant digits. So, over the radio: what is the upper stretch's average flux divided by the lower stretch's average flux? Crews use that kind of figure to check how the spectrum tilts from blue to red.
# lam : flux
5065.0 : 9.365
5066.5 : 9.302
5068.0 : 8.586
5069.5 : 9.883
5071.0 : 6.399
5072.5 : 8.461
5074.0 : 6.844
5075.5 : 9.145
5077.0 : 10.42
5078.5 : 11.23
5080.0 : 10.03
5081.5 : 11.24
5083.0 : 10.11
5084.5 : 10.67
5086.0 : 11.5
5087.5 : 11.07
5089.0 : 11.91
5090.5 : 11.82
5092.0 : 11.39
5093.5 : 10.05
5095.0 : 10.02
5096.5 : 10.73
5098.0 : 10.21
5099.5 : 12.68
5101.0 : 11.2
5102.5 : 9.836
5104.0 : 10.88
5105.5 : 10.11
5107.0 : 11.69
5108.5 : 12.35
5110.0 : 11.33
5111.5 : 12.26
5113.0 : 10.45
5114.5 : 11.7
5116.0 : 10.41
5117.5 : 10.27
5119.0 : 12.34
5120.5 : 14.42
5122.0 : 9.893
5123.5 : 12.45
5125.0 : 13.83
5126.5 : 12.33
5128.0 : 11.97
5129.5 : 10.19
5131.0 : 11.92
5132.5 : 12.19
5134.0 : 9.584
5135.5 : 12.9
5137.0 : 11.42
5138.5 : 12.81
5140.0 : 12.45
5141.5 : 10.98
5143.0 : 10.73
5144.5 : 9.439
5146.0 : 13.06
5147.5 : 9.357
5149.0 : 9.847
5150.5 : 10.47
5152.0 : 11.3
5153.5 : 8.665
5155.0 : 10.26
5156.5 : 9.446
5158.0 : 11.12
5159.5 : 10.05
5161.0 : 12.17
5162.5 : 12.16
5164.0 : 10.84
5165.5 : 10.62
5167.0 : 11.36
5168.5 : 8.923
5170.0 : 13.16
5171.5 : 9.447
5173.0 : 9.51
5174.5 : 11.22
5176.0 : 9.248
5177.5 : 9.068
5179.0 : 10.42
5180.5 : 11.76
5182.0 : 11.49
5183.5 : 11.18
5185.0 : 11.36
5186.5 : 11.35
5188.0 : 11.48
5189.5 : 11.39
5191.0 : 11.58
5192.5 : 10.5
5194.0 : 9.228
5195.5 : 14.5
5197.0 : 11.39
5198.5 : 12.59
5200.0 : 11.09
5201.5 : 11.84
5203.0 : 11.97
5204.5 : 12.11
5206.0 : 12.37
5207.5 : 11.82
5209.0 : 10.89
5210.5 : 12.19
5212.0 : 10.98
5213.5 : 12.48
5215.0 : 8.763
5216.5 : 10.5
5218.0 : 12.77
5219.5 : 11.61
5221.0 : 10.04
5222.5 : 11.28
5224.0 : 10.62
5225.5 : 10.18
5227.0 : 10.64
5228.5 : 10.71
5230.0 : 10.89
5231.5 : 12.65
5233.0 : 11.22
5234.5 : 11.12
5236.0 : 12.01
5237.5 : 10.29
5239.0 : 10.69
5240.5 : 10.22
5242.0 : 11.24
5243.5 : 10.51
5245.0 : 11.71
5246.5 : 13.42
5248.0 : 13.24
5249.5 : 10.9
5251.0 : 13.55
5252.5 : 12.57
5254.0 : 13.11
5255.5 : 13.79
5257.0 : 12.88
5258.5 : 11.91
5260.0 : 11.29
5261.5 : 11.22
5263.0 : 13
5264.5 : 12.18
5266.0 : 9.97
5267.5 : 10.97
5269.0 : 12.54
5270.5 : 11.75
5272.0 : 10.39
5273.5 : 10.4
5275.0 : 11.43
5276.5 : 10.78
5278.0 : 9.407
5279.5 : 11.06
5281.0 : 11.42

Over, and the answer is 1.00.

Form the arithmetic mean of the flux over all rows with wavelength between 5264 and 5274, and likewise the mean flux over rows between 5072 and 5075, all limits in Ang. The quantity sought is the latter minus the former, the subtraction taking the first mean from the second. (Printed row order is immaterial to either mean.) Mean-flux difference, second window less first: -3.5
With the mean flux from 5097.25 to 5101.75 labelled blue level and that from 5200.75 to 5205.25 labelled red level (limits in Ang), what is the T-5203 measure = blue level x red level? 136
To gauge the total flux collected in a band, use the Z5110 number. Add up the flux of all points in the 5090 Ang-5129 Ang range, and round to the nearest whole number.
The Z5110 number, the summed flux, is 297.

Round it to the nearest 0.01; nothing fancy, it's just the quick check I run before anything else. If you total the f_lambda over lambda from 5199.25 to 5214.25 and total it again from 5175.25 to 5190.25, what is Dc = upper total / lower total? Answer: 1.08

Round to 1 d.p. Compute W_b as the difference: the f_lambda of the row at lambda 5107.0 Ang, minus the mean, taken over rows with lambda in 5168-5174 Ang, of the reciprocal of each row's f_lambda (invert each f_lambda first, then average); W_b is 11.6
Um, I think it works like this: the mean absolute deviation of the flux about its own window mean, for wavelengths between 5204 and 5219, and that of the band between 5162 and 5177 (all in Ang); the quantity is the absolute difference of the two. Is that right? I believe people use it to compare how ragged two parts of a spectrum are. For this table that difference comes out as 0.14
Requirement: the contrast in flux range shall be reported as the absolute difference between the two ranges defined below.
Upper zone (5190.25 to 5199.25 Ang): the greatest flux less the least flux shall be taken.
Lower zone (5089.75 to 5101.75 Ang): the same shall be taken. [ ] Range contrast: 2.6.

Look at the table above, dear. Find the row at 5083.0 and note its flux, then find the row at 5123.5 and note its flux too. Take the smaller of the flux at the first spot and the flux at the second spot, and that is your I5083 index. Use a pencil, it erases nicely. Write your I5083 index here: 10.1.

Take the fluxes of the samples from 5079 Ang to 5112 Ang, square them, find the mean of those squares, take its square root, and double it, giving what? 22.2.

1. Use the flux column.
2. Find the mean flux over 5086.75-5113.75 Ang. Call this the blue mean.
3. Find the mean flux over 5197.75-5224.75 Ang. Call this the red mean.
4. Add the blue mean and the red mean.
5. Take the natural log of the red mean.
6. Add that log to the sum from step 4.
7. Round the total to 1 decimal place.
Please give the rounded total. 25.0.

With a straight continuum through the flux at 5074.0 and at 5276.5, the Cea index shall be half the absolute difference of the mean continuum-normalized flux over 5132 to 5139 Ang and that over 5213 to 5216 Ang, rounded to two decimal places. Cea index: 0.18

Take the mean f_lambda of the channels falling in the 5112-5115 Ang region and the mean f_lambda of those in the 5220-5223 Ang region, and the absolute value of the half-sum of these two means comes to 10.9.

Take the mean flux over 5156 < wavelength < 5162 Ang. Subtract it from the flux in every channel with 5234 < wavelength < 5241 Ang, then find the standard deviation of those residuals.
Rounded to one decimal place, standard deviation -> 0.7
